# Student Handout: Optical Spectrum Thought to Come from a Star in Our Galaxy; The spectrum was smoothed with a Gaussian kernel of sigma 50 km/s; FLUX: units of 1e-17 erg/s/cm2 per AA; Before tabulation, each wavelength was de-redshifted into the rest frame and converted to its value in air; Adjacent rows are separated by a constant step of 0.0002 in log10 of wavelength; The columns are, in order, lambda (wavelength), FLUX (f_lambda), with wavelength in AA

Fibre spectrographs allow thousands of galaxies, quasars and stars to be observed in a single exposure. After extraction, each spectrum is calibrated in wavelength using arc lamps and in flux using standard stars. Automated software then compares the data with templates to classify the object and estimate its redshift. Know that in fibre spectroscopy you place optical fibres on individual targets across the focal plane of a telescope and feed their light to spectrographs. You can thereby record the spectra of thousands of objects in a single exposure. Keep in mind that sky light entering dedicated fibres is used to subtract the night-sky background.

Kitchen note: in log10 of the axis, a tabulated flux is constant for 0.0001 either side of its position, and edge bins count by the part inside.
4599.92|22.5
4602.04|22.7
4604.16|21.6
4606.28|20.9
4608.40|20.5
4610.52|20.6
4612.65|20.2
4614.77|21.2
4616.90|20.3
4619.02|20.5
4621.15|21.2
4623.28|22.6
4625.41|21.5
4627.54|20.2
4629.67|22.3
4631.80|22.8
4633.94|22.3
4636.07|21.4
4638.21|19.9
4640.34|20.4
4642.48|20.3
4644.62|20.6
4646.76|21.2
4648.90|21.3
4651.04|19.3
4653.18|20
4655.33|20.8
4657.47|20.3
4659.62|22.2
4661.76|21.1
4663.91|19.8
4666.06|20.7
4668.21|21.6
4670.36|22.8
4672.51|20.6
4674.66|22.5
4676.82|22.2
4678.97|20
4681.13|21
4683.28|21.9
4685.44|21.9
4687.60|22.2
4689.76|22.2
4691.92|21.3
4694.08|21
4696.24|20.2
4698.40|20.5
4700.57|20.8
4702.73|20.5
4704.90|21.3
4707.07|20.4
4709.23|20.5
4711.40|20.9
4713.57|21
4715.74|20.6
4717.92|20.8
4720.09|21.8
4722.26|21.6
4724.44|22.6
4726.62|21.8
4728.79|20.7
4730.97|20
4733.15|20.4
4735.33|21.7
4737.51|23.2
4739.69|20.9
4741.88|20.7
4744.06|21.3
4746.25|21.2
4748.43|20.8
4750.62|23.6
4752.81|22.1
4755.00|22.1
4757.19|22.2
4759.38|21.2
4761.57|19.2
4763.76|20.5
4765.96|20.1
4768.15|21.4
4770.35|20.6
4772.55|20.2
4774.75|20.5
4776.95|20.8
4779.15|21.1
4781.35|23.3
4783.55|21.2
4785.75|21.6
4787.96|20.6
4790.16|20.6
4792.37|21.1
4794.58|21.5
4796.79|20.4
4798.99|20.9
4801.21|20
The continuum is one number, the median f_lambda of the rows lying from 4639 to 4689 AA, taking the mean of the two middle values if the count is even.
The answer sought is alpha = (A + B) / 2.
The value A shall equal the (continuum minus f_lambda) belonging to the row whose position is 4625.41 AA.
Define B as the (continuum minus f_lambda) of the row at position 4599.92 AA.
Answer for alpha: -1.0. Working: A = -0.5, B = -1.5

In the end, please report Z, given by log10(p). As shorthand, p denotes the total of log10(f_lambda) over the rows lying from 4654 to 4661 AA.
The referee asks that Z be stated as 0.599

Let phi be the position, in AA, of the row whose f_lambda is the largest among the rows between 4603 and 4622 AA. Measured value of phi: 4604.16 AA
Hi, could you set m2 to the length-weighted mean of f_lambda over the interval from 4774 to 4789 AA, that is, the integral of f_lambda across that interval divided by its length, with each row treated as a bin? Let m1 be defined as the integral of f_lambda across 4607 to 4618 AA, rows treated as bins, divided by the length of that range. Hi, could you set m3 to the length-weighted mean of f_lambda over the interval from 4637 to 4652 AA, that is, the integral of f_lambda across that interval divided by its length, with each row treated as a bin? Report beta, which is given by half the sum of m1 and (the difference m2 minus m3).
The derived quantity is 10.7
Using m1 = 20.6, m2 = 21.3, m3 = 20.4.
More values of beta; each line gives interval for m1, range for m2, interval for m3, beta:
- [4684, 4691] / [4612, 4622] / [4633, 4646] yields 11.0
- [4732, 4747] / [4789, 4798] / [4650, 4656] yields 11.1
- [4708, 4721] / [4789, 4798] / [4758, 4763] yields 10.7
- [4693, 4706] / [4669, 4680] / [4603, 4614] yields 10.8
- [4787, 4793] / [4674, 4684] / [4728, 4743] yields 10.6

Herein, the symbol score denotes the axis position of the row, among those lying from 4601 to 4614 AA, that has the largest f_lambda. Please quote 4602.04 AA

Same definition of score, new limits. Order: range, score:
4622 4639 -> 4631.80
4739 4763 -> 4750.62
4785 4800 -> 4785.75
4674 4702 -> 4674.66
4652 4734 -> 4670.36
